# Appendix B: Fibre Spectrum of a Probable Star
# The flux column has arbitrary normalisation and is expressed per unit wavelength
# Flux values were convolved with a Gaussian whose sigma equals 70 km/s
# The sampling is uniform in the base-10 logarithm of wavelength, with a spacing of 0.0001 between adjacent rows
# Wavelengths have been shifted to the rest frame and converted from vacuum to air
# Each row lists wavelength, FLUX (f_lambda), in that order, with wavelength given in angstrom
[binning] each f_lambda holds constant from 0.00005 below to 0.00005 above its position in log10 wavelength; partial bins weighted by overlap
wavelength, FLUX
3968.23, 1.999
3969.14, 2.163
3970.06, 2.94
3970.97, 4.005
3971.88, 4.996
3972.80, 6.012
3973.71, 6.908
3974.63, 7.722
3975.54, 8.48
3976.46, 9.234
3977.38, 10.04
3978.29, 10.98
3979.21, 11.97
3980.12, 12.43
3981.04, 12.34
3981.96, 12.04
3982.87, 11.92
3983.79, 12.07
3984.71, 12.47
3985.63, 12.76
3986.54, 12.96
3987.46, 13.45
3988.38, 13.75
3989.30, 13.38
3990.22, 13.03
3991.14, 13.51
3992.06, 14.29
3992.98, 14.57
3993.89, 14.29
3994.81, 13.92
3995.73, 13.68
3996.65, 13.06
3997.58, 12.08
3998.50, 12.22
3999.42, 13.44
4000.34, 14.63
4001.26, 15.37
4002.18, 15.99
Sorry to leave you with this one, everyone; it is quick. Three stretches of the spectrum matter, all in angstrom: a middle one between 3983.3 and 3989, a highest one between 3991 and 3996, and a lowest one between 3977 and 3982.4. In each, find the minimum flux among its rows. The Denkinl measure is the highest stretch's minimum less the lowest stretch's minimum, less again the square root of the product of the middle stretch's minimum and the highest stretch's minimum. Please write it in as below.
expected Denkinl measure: -9.3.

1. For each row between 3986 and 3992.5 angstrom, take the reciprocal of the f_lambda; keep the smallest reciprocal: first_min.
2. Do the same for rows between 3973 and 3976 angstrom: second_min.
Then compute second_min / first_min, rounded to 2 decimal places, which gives 1.69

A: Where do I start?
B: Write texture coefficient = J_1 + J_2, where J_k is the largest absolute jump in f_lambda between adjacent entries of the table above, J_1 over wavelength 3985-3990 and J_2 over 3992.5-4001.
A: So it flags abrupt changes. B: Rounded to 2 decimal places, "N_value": 1.71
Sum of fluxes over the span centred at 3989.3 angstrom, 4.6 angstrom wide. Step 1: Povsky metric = 67.1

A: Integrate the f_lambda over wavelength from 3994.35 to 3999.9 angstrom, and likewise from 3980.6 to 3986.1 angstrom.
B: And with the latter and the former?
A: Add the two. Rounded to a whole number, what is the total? 140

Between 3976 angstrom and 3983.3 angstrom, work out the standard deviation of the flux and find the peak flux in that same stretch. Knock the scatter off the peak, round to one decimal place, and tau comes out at 11.3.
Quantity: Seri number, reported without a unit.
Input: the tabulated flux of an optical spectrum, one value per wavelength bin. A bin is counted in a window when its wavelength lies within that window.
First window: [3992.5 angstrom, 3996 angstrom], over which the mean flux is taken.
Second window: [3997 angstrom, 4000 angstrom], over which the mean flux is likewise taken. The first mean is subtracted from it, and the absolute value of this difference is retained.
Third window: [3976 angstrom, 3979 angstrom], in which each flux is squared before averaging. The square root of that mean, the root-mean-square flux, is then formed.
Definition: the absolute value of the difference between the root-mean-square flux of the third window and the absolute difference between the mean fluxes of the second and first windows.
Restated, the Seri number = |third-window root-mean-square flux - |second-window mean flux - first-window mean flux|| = 8.6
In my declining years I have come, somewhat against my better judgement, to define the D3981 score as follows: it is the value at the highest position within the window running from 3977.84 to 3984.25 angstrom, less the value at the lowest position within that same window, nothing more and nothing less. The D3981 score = 1.1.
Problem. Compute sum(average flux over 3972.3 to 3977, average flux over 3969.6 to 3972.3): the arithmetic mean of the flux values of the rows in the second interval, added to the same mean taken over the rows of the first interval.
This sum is 11.7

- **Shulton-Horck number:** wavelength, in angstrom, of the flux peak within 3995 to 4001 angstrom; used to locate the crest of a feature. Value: 4000.34 angstrom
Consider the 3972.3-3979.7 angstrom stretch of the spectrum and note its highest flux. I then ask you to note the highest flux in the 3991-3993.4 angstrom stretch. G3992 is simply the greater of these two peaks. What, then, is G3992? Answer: 14.6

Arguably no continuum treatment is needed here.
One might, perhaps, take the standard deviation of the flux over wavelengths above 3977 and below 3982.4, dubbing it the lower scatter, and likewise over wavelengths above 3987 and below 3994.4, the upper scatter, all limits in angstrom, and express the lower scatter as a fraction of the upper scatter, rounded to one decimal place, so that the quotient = 1.7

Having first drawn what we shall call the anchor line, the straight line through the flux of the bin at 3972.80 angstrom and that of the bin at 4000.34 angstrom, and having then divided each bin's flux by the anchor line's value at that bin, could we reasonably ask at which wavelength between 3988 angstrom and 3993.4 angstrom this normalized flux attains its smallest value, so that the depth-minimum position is 3990.22 angstrom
